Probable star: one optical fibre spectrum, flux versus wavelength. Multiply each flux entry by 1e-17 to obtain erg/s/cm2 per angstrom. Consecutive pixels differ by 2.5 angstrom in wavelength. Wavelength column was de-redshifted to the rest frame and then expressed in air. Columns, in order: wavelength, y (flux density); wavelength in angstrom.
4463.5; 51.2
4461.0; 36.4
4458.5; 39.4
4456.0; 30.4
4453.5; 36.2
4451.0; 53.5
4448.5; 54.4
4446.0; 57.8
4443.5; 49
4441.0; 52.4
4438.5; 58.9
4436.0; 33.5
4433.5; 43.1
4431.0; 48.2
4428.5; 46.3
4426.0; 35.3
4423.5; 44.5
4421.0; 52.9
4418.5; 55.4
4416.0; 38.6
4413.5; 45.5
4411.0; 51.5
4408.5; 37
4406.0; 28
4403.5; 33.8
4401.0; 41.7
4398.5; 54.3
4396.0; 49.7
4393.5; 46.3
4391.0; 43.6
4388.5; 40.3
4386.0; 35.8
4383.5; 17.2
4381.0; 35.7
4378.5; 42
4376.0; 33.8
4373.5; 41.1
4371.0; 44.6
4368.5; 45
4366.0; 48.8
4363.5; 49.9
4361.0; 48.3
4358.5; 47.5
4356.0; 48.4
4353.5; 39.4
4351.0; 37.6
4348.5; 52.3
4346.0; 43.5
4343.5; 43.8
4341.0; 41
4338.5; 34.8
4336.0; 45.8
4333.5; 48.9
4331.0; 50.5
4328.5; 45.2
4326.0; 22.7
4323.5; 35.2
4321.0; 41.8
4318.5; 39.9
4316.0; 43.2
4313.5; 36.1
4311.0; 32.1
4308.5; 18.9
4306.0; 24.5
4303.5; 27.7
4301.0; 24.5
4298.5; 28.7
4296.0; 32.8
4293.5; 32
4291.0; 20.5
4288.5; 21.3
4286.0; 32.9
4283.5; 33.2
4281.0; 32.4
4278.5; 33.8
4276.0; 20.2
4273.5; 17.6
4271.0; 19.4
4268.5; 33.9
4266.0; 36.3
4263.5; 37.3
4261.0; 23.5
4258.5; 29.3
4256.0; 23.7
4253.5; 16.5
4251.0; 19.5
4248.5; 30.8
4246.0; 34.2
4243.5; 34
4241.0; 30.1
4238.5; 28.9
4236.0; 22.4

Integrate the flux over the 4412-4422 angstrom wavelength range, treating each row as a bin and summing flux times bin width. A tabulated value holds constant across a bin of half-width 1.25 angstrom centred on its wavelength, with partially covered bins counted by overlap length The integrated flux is 481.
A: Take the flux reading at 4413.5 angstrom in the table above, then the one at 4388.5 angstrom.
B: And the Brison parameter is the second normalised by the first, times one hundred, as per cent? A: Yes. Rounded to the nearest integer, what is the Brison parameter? 89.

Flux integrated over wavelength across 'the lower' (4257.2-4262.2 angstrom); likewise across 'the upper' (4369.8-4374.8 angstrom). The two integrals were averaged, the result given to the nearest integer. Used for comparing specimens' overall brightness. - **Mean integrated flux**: 173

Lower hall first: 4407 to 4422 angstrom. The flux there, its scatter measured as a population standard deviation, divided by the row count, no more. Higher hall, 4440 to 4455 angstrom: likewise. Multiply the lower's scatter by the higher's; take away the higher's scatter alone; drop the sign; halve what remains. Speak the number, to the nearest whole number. 21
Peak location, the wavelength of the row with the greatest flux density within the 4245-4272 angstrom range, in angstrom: 4263.5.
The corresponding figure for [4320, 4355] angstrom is 4348.5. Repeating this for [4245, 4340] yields 4331.0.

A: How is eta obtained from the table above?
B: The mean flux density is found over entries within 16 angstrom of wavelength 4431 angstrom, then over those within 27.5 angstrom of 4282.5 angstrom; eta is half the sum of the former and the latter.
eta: 37.4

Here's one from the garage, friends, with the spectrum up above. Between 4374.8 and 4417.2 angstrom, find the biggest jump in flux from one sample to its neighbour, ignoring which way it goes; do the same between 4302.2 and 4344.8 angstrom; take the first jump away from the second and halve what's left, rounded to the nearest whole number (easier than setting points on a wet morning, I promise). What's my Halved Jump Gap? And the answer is 2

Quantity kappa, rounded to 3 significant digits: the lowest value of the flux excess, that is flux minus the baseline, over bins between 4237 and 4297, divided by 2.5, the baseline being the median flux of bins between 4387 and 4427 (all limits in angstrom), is -11.0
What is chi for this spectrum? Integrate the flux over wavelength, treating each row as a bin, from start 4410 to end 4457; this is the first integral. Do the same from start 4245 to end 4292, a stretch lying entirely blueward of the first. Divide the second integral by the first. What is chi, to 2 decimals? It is 0.58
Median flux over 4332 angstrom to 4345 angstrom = 44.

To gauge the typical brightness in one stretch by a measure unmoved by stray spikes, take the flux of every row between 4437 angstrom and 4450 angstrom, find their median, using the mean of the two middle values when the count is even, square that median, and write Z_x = 2959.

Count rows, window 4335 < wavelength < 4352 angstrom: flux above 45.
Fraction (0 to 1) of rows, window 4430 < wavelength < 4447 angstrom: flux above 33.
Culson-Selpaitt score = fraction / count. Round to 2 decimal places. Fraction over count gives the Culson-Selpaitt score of 0.50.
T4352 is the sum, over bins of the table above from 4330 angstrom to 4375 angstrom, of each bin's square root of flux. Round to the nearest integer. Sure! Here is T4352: 121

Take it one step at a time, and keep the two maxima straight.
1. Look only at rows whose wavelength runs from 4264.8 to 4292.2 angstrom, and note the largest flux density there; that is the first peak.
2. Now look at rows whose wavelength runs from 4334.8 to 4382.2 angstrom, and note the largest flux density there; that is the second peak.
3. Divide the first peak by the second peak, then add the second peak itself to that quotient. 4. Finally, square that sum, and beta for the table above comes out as 2808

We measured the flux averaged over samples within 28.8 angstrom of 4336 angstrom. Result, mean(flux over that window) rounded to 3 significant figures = 41.2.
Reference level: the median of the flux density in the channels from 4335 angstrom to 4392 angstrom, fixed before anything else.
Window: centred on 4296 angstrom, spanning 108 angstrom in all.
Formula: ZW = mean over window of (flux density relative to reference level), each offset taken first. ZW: -11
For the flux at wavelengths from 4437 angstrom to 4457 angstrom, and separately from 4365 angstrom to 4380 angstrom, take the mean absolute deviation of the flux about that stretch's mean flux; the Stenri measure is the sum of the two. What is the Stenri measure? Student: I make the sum 11.5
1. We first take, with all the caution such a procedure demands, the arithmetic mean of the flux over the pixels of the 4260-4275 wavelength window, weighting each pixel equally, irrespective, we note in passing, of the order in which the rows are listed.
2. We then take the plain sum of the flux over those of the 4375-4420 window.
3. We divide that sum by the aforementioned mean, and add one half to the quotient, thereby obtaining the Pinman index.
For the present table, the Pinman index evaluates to 27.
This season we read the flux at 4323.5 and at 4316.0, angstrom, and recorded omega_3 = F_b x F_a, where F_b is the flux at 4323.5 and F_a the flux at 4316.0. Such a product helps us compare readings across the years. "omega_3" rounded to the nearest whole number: 1521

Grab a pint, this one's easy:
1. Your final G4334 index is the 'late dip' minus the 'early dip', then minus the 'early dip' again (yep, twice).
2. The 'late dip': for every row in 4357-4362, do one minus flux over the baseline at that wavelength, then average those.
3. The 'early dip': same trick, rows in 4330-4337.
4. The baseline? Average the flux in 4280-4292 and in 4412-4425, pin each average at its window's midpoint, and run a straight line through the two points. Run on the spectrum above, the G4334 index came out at 0.5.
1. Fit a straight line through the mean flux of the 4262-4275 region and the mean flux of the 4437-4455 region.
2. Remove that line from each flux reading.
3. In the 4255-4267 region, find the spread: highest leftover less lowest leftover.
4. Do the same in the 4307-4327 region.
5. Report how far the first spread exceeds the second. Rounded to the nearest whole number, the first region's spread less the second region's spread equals -10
